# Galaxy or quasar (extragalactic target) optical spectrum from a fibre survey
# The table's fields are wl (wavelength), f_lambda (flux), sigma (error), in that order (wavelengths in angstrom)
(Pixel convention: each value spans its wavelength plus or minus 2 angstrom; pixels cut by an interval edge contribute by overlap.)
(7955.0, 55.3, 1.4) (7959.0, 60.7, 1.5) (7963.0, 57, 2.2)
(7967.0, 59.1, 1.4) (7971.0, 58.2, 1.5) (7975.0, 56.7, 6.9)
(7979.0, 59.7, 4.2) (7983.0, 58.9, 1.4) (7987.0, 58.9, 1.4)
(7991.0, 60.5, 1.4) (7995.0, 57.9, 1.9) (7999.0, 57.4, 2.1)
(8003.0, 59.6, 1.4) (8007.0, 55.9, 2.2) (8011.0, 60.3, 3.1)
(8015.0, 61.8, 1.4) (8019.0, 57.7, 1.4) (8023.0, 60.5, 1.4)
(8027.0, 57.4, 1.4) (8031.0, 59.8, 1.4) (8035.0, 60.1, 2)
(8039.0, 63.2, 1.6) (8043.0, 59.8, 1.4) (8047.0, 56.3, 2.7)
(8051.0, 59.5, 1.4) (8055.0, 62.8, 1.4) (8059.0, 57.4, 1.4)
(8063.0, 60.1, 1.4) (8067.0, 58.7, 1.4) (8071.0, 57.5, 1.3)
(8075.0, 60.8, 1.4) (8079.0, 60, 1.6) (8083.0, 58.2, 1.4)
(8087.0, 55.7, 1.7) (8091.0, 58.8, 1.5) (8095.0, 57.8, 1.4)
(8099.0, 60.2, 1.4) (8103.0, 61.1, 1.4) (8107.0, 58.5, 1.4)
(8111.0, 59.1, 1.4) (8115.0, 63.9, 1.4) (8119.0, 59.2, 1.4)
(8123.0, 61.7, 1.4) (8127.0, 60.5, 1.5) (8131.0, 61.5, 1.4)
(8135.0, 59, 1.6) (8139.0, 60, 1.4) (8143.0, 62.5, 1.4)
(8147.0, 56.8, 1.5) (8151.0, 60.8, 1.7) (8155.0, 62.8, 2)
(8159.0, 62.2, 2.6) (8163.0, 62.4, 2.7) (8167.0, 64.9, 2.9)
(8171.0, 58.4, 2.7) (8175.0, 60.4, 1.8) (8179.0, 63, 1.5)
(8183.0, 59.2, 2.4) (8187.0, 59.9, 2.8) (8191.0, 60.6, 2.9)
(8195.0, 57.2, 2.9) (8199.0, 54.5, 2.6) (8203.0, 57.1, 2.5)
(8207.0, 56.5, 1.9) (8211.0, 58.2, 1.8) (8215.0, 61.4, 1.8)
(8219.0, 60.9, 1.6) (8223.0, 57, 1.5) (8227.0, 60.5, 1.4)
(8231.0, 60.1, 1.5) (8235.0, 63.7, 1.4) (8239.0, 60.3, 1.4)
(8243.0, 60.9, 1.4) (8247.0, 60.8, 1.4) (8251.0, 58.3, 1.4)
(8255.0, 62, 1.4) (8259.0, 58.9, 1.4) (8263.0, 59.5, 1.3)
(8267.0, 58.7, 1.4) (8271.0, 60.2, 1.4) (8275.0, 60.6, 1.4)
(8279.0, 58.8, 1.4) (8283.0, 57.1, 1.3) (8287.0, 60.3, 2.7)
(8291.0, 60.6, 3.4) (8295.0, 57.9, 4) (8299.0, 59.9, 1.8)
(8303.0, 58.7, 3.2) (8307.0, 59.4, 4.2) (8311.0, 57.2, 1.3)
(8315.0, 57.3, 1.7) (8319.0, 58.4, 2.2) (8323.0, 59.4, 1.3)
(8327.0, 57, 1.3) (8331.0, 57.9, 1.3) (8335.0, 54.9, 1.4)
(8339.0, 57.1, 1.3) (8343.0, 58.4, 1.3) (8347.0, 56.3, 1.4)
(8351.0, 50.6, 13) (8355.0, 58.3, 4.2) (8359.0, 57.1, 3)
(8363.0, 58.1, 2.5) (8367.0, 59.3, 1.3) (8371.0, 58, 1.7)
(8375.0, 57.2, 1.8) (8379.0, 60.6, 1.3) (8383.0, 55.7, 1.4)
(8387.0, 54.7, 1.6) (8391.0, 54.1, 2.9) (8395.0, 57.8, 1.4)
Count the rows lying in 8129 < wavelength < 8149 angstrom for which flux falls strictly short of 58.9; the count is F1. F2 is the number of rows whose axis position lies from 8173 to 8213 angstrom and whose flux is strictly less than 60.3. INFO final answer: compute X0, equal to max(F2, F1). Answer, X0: 7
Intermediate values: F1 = 1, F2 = 7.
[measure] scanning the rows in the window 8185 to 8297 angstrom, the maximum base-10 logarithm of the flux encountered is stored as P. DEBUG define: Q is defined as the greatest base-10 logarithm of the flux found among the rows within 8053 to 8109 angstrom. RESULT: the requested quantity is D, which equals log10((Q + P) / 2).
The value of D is 0.256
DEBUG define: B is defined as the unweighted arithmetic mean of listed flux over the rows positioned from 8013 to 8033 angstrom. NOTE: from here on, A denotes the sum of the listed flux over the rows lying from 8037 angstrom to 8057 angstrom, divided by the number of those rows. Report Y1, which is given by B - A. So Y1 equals -0.9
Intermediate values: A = 60.3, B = 59.4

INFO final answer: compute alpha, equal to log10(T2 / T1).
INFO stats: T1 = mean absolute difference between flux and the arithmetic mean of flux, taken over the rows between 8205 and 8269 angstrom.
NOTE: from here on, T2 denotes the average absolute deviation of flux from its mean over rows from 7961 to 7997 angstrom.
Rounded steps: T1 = 1.5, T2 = 0.97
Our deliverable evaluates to -0.18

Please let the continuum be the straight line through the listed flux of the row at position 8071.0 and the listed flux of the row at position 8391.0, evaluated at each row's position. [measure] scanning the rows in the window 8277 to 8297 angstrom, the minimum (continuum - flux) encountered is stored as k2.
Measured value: -5.4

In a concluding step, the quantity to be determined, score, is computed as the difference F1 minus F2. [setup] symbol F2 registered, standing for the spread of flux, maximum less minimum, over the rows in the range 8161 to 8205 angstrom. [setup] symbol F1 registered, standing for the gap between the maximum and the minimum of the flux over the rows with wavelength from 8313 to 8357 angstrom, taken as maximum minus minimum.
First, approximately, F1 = 8.8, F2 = 10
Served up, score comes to -2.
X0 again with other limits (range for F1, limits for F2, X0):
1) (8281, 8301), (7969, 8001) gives 7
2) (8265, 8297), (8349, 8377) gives 7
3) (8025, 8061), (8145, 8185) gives 3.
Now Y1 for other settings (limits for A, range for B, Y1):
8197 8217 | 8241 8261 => 2.6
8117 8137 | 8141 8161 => 0.6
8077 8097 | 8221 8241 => 2.2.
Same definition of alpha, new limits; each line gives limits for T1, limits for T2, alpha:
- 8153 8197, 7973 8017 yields -0.13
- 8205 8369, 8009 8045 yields -0.11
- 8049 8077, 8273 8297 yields -0.05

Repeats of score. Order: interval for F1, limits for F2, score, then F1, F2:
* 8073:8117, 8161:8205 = -2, 8.2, 10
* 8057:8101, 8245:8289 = 0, 5.1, 5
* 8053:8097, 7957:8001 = 3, 7.1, 4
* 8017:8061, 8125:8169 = -1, 6.9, 8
